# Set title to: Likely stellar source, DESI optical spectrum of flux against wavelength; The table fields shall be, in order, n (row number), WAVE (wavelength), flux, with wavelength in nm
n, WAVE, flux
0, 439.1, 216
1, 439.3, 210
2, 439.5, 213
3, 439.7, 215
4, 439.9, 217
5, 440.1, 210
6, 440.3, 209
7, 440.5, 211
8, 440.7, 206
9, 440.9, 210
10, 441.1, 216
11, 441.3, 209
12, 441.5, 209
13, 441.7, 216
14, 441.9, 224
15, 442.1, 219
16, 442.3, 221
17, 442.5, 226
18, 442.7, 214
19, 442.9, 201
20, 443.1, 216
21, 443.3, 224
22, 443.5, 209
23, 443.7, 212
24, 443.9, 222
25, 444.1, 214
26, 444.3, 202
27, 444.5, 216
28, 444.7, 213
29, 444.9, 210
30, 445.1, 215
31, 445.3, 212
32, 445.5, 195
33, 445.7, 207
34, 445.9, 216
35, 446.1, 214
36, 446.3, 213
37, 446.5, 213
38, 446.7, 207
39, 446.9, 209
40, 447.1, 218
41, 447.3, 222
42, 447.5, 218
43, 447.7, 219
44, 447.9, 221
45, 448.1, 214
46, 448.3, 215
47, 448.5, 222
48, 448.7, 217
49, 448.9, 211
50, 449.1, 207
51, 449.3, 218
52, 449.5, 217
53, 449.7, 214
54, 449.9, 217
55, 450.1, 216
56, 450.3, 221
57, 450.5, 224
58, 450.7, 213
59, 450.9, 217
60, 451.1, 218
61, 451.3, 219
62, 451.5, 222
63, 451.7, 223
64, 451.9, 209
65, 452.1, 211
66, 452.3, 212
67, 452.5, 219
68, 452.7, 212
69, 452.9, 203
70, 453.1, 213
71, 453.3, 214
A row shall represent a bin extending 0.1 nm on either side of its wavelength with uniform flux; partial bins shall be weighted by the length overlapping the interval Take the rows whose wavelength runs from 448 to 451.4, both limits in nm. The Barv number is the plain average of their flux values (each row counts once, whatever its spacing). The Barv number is 216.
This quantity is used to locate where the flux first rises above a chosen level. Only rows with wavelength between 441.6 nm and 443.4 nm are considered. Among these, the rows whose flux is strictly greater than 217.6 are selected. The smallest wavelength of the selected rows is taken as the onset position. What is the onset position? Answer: 441.9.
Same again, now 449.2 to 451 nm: 449.3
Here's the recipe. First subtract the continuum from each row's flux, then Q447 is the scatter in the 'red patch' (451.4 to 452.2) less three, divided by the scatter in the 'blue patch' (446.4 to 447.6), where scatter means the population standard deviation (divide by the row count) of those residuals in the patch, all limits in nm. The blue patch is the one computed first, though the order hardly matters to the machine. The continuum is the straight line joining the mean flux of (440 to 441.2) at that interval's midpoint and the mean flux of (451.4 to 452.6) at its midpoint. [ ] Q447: 0.65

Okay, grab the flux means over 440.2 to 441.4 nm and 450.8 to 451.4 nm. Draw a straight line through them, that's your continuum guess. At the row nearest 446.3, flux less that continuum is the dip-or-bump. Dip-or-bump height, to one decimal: -1.3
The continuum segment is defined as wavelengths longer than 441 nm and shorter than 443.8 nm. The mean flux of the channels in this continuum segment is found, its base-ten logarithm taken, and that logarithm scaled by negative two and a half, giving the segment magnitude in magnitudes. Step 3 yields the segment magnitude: -5.83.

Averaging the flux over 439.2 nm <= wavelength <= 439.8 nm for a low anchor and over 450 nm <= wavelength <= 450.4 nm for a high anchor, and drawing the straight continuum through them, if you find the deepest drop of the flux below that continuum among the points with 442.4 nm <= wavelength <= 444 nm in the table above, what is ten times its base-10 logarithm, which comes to 11.3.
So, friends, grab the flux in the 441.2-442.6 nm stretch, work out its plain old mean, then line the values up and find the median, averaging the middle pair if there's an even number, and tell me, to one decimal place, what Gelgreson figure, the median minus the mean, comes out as 1.3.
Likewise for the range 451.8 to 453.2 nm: 0.7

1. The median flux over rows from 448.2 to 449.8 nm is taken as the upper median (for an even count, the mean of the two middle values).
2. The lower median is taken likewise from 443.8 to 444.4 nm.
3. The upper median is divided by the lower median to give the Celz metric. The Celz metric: 1.01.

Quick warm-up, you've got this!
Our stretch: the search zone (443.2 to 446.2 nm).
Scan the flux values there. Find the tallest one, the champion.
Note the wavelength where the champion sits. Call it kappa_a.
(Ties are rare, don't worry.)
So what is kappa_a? 443.3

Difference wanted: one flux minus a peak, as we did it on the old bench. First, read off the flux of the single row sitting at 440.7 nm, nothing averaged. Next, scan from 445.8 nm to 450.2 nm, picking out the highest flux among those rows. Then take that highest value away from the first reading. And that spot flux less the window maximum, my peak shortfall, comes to -16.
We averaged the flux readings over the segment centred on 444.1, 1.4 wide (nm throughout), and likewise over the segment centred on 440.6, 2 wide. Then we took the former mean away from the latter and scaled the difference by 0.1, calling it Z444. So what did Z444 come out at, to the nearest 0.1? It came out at -0.1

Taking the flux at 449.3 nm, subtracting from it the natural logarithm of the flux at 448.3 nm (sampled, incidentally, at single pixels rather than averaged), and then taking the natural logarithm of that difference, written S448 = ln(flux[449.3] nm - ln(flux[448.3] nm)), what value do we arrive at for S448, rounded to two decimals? 5.36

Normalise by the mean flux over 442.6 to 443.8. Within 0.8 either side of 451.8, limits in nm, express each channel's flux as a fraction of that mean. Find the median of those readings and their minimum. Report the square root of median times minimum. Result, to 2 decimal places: 1.00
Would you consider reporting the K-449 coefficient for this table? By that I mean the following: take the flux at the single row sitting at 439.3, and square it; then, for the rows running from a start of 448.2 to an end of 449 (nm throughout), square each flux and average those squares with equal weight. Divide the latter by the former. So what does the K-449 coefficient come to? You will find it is 1.06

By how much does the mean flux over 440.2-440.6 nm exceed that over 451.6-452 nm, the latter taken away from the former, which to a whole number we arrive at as -6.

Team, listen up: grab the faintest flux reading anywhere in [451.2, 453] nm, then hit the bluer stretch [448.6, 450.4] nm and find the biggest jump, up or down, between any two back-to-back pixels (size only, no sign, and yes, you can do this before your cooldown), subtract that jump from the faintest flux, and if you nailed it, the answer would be 192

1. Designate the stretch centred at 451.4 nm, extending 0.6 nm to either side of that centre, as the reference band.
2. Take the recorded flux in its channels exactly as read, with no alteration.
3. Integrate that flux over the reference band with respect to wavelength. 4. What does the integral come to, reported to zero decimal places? 262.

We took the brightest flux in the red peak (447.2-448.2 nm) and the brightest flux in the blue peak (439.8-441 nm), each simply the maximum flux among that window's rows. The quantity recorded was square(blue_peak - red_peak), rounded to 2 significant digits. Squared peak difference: 25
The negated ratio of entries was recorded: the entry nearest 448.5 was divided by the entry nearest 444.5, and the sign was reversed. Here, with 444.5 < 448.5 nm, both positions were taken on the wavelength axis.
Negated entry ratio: -1.028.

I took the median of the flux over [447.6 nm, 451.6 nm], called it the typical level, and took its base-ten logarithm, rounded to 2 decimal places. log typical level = 2.34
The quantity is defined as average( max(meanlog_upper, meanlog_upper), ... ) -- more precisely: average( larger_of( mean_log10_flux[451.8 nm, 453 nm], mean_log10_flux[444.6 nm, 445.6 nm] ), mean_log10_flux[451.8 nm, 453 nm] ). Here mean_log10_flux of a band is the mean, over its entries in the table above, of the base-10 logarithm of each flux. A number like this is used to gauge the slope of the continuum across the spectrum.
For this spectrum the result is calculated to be 2.32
